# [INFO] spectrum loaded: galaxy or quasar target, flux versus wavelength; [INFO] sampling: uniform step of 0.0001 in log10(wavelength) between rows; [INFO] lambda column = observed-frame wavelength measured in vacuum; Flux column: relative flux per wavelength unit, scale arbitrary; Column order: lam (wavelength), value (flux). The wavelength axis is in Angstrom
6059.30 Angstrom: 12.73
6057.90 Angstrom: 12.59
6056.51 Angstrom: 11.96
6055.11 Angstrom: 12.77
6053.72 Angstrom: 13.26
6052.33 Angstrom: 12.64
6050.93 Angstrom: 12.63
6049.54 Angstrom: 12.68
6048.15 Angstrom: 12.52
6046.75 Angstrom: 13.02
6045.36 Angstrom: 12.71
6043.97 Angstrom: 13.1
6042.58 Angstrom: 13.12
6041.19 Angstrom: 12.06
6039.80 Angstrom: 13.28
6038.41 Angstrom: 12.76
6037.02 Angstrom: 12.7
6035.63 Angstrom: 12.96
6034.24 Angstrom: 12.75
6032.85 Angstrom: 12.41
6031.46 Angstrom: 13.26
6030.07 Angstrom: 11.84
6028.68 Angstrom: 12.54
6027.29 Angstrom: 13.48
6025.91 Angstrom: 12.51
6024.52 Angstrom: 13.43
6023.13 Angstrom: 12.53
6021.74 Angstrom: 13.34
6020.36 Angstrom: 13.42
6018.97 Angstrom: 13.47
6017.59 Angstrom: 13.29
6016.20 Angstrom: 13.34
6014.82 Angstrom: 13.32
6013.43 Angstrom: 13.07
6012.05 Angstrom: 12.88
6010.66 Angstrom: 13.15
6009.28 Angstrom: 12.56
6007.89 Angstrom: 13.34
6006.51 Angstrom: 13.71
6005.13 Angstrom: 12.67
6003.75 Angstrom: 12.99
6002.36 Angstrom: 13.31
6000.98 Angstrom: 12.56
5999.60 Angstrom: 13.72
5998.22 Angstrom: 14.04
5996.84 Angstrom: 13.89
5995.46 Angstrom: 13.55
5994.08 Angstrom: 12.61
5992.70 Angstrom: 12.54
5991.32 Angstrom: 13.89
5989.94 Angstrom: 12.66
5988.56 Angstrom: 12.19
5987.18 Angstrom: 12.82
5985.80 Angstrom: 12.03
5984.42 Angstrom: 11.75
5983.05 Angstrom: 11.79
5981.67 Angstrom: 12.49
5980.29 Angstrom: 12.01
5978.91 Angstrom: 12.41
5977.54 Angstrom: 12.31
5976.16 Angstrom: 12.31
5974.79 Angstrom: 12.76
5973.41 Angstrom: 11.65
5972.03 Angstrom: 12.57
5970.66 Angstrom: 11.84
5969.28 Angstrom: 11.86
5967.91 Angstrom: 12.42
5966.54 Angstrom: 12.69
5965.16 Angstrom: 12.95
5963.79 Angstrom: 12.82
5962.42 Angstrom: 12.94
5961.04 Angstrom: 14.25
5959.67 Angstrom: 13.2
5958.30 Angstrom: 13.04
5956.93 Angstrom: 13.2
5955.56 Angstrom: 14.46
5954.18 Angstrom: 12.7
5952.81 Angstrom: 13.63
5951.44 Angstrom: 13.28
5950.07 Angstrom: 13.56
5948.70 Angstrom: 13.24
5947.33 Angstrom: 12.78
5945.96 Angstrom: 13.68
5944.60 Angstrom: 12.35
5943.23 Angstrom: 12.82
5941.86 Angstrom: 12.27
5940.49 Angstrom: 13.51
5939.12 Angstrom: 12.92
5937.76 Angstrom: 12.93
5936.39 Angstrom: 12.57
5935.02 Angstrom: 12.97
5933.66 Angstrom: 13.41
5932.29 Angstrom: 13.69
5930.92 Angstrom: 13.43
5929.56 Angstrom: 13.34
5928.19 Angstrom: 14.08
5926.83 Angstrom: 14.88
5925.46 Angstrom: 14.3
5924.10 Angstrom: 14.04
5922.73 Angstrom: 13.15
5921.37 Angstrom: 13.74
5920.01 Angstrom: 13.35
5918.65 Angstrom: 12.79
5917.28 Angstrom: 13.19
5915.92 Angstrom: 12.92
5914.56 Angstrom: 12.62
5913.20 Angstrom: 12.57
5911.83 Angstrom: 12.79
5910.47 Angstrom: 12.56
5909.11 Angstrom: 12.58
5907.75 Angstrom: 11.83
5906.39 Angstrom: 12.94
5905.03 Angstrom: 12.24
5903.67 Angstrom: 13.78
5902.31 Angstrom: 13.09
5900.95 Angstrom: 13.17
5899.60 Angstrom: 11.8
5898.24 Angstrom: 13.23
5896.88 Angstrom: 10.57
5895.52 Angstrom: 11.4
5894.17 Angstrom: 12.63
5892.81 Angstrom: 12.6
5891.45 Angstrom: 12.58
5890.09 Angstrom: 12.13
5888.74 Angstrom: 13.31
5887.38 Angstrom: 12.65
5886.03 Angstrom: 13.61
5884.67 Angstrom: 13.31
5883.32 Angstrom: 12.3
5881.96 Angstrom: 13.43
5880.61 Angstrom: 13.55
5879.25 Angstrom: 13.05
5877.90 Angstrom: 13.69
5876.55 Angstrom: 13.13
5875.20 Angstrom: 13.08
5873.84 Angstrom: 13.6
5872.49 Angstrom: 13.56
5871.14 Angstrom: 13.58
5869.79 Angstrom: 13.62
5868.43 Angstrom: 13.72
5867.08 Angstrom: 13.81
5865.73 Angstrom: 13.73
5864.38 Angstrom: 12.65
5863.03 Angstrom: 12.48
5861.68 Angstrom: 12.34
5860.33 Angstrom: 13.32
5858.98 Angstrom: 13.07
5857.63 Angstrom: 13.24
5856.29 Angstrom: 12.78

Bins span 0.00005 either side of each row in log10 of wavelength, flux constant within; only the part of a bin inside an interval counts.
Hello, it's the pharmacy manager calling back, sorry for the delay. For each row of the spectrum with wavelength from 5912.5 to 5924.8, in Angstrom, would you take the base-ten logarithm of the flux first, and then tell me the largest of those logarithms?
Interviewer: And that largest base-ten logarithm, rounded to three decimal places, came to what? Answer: 1.147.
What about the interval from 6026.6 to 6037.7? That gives 1.130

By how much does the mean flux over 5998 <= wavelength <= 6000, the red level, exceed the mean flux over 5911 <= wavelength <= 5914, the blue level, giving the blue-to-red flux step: 1.2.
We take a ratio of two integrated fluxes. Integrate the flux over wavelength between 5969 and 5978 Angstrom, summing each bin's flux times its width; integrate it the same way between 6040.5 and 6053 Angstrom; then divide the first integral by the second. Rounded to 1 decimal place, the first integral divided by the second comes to 0.7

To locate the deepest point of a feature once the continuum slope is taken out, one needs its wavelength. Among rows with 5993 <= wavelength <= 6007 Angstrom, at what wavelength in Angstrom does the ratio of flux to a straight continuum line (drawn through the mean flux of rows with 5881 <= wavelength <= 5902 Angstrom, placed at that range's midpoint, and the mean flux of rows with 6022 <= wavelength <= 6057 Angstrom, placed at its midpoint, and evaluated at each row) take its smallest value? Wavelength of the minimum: 6000.98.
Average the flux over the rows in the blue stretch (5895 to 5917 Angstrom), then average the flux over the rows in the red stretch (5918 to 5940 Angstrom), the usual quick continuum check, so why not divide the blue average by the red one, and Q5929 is 0.93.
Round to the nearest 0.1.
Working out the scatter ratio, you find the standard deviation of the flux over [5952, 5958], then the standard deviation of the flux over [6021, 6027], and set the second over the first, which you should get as 0.7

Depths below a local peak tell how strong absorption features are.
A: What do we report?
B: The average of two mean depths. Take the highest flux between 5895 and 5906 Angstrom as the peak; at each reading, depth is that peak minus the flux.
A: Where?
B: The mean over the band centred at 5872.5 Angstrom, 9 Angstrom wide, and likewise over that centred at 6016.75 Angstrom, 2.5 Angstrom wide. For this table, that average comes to 0.39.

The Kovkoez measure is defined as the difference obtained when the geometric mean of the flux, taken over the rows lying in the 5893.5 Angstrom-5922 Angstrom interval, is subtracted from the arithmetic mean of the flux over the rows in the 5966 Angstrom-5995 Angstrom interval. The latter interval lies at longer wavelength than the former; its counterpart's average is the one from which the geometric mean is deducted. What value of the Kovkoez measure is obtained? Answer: -0.3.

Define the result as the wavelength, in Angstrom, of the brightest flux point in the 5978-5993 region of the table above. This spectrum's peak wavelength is 5991.32 Angstrom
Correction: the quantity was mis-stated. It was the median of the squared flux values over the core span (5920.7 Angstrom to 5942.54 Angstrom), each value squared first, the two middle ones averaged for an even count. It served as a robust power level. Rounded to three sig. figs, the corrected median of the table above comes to 180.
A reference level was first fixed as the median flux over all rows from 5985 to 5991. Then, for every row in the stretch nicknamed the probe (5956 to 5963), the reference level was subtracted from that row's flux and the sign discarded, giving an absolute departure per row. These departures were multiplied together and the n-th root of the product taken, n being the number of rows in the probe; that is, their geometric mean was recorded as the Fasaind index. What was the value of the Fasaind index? 0.81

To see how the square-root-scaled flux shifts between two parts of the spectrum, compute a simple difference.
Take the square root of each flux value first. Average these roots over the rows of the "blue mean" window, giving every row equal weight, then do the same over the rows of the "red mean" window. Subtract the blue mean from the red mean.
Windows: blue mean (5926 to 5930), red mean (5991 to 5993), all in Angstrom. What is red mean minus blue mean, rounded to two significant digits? -0.12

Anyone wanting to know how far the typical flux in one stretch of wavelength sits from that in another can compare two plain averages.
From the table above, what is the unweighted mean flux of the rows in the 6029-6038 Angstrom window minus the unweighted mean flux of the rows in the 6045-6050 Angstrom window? -0.1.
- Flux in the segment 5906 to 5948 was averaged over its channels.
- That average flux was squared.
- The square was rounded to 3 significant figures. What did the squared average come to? 172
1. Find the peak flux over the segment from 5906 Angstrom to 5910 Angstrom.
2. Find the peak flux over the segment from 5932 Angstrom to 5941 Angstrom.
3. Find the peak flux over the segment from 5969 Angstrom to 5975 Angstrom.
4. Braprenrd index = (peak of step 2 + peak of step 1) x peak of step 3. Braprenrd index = 340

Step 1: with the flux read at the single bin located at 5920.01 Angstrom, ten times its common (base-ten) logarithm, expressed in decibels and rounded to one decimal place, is 11.3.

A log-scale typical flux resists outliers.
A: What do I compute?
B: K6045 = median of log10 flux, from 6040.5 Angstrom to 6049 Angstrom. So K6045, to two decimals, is 1.11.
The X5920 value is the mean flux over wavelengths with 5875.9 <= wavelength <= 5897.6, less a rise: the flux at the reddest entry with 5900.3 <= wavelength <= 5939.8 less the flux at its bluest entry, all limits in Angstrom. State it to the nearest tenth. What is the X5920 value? 13.0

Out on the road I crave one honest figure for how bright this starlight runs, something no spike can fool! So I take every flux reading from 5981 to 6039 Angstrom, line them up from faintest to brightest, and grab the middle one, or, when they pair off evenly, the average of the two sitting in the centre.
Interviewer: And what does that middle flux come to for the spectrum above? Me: 12.9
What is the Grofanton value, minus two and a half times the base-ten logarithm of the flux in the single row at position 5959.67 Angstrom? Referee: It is -2.80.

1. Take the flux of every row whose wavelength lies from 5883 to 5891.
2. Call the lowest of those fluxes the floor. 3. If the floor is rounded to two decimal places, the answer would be 12.13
